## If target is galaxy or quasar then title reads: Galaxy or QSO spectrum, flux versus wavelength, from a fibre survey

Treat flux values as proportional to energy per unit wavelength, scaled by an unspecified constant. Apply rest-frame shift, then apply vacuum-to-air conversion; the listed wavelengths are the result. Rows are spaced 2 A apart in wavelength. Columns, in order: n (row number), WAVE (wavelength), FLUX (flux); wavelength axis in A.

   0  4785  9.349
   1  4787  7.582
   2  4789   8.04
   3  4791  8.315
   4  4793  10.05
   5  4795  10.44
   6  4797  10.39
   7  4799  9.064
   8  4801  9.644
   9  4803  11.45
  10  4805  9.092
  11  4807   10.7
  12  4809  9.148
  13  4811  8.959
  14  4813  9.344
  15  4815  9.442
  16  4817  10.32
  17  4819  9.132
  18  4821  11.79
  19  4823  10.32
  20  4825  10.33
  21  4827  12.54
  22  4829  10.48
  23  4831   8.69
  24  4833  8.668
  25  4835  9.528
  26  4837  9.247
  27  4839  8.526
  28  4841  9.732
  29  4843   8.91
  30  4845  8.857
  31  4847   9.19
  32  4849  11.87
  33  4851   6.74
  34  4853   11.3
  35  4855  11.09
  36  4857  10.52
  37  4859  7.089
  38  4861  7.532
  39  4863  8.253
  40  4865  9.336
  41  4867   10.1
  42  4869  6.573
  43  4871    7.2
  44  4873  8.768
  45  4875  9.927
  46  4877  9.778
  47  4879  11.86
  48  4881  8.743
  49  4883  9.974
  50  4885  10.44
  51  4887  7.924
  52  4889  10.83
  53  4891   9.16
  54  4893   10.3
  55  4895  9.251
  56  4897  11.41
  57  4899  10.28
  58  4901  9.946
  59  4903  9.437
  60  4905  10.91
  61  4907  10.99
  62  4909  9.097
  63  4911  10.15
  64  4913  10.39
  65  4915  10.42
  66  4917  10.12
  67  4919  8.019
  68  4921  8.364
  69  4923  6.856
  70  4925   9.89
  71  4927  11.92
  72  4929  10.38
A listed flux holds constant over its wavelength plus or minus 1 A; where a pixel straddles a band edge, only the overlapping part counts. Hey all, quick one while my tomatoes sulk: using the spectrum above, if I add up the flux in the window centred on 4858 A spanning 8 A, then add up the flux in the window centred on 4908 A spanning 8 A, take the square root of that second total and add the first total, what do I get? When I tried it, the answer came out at 43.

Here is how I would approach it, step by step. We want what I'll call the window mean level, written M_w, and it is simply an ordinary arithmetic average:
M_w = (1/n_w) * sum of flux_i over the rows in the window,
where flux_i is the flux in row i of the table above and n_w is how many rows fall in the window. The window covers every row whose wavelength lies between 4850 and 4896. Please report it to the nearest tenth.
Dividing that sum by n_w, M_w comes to 9.2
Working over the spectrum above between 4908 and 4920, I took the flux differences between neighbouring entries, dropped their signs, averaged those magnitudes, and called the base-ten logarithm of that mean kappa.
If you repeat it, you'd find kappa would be -0.13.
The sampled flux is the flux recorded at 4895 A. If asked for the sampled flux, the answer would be 9.251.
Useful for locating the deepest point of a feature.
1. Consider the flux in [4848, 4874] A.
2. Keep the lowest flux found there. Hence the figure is 6.573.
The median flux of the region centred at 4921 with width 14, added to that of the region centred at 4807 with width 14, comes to 19.2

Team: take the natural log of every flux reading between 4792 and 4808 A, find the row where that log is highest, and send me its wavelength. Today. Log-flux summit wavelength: 4803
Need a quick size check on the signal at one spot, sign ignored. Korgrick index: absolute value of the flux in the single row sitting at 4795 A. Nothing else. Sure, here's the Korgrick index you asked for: 10.4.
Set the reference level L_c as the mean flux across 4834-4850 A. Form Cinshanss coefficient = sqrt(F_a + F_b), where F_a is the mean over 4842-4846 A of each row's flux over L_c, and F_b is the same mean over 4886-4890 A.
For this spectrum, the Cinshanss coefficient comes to 1.39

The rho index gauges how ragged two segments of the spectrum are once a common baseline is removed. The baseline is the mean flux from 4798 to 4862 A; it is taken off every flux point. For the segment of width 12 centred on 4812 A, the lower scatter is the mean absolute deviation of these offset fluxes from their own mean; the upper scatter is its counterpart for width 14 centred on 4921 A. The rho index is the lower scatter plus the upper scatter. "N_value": 1.96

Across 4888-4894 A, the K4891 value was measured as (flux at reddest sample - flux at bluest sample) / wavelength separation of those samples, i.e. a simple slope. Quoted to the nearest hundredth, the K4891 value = -0.13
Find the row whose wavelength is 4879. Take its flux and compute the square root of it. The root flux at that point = 3.44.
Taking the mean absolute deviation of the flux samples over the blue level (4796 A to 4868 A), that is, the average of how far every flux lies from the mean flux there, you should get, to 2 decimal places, 1.01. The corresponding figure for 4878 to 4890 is 1.09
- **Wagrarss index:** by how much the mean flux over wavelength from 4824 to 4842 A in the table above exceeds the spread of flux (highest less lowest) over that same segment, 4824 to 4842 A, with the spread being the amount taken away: 5.7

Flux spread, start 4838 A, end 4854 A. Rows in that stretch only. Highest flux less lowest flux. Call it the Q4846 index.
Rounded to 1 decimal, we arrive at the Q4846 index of 5.1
